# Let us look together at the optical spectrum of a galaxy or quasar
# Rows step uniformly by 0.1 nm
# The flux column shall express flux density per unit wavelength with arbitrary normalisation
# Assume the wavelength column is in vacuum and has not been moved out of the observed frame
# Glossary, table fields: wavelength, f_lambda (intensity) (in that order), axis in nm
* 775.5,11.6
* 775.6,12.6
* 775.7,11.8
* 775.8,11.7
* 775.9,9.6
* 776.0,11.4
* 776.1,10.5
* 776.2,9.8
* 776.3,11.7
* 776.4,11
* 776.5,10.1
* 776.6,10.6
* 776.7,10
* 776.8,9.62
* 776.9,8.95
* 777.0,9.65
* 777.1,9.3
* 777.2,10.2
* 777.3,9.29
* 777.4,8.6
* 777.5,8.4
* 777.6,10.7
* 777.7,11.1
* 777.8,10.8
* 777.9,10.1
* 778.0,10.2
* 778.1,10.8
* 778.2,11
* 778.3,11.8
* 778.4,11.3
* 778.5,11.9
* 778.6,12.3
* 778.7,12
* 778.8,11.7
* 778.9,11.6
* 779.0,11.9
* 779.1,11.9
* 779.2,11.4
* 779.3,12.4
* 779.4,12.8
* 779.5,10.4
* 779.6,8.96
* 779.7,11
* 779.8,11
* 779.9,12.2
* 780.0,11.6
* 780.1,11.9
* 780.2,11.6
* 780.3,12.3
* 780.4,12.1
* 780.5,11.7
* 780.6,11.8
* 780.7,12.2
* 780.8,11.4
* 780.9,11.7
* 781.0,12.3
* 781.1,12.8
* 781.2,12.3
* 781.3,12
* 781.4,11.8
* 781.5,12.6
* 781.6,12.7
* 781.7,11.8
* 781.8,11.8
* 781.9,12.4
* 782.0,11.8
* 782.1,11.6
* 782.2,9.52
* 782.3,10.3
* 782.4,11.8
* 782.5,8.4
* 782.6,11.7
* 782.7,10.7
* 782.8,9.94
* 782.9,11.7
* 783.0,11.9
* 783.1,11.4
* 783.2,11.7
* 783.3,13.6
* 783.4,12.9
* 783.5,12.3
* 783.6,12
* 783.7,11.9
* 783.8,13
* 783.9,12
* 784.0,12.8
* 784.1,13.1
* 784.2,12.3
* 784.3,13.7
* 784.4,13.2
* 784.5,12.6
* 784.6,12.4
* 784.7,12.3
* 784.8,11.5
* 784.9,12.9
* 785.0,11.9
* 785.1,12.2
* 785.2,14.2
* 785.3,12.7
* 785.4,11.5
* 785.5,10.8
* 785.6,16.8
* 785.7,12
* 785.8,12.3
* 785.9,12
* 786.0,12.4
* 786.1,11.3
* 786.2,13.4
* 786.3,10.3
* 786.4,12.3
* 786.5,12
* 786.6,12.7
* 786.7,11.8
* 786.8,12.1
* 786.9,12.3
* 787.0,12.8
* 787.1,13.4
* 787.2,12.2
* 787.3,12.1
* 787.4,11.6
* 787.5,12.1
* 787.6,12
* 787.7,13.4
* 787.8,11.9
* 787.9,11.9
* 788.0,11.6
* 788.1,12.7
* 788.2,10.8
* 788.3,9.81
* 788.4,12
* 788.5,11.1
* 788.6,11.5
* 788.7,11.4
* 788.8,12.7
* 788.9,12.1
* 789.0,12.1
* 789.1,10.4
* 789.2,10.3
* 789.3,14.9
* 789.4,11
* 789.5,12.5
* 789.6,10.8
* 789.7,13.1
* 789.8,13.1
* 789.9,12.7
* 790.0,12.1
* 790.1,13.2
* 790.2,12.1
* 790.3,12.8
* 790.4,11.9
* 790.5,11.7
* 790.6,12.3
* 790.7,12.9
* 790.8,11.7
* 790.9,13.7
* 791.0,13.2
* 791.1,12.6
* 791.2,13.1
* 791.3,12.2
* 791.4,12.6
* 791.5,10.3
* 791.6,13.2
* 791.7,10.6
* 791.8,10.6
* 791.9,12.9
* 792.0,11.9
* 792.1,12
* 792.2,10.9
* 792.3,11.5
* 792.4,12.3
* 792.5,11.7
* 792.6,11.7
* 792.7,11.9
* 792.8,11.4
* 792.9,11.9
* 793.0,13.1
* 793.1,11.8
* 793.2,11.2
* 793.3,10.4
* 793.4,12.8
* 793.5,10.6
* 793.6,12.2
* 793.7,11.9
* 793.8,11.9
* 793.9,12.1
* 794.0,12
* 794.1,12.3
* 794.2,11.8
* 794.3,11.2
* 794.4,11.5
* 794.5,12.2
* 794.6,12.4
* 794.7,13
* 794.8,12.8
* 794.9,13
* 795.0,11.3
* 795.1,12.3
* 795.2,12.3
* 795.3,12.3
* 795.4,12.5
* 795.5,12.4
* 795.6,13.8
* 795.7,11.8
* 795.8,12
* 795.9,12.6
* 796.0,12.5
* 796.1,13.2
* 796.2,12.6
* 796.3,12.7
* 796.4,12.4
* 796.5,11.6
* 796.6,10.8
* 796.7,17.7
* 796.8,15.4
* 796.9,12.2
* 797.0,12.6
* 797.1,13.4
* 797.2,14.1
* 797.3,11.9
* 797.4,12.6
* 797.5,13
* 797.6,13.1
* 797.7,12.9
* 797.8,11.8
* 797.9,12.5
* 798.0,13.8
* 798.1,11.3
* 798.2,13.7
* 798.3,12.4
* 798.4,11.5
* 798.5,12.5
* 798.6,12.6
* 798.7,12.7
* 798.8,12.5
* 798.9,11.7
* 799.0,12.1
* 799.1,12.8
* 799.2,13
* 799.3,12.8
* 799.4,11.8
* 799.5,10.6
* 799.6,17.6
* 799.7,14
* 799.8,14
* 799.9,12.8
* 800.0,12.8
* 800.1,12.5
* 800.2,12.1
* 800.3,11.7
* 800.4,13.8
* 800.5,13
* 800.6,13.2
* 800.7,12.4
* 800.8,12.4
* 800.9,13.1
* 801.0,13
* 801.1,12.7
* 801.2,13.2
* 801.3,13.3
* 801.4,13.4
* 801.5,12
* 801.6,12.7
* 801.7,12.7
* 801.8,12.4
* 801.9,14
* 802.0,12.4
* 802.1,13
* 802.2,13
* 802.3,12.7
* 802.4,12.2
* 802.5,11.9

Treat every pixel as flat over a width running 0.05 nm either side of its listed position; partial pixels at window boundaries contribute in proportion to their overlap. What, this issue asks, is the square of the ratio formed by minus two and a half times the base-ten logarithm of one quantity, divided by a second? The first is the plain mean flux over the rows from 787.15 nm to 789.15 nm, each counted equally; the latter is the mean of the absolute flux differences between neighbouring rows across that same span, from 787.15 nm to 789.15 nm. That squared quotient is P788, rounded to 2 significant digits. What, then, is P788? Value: 11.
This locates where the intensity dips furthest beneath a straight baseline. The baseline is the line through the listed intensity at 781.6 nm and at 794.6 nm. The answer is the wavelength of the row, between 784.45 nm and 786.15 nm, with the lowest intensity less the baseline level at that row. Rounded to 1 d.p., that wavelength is 785.5 nm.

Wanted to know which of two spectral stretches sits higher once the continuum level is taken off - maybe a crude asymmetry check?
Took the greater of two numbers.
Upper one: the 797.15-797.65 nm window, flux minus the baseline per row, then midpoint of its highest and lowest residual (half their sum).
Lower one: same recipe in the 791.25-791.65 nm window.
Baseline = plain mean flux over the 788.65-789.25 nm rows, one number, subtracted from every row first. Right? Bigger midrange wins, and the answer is 1.5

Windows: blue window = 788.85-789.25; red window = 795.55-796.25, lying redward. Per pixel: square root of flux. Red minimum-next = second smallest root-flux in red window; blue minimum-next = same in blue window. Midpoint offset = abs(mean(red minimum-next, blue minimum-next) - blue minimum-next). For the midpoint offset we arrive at 0.120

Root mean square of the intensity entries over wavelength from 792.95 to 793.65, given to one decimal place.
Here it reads 11.8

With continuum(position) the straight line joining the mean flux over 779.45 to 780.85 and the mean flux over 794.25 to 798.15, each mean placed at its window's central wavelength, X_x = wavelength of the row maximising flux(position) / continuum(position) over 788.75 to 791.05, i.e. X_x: 789.3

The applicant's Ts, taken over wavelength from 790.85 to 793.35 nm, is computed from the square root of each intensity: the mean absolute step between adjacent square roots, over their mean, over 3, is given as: 0.013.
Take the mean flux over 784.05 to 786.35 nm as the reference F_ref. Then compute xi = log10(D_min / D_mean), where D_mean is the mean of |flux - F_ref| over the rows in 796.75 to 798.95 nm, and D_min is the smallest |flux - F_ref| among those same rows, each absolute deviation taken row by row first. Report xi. -1.7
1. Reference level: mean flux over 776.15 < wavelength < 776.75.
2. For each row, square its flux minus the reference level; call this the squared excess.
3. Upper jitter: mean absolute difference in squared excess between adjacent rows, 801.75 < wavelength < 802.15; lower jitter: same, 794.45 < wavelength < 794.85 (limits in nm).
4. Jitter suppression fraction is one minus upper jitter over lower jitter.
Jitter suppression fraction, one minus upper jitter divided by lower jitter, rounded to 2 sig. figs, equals -3.6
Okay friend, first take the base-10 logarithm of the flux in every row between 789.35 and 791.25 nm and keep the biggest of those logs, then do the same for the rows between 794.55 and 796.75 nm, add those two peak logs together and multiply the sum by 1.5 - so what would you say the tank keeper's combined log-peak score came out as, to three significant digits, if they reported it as 3.58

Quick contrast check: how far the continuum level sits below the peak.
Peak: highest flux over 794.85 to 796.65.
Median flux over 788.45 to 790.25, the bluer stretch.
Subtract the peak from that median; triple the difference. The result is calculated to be -5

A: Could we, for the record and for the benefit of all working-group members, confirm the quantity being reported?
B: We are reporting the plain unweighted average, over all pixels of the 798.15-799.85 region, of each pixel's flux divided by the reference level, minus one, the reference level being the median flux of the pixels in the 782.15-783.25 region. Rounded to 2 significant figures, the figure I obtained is 0.13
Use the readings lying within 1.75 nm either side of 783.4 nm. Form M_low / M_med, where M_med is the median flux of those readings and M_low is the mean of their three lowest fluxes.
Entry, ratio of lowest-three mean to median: 0.78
